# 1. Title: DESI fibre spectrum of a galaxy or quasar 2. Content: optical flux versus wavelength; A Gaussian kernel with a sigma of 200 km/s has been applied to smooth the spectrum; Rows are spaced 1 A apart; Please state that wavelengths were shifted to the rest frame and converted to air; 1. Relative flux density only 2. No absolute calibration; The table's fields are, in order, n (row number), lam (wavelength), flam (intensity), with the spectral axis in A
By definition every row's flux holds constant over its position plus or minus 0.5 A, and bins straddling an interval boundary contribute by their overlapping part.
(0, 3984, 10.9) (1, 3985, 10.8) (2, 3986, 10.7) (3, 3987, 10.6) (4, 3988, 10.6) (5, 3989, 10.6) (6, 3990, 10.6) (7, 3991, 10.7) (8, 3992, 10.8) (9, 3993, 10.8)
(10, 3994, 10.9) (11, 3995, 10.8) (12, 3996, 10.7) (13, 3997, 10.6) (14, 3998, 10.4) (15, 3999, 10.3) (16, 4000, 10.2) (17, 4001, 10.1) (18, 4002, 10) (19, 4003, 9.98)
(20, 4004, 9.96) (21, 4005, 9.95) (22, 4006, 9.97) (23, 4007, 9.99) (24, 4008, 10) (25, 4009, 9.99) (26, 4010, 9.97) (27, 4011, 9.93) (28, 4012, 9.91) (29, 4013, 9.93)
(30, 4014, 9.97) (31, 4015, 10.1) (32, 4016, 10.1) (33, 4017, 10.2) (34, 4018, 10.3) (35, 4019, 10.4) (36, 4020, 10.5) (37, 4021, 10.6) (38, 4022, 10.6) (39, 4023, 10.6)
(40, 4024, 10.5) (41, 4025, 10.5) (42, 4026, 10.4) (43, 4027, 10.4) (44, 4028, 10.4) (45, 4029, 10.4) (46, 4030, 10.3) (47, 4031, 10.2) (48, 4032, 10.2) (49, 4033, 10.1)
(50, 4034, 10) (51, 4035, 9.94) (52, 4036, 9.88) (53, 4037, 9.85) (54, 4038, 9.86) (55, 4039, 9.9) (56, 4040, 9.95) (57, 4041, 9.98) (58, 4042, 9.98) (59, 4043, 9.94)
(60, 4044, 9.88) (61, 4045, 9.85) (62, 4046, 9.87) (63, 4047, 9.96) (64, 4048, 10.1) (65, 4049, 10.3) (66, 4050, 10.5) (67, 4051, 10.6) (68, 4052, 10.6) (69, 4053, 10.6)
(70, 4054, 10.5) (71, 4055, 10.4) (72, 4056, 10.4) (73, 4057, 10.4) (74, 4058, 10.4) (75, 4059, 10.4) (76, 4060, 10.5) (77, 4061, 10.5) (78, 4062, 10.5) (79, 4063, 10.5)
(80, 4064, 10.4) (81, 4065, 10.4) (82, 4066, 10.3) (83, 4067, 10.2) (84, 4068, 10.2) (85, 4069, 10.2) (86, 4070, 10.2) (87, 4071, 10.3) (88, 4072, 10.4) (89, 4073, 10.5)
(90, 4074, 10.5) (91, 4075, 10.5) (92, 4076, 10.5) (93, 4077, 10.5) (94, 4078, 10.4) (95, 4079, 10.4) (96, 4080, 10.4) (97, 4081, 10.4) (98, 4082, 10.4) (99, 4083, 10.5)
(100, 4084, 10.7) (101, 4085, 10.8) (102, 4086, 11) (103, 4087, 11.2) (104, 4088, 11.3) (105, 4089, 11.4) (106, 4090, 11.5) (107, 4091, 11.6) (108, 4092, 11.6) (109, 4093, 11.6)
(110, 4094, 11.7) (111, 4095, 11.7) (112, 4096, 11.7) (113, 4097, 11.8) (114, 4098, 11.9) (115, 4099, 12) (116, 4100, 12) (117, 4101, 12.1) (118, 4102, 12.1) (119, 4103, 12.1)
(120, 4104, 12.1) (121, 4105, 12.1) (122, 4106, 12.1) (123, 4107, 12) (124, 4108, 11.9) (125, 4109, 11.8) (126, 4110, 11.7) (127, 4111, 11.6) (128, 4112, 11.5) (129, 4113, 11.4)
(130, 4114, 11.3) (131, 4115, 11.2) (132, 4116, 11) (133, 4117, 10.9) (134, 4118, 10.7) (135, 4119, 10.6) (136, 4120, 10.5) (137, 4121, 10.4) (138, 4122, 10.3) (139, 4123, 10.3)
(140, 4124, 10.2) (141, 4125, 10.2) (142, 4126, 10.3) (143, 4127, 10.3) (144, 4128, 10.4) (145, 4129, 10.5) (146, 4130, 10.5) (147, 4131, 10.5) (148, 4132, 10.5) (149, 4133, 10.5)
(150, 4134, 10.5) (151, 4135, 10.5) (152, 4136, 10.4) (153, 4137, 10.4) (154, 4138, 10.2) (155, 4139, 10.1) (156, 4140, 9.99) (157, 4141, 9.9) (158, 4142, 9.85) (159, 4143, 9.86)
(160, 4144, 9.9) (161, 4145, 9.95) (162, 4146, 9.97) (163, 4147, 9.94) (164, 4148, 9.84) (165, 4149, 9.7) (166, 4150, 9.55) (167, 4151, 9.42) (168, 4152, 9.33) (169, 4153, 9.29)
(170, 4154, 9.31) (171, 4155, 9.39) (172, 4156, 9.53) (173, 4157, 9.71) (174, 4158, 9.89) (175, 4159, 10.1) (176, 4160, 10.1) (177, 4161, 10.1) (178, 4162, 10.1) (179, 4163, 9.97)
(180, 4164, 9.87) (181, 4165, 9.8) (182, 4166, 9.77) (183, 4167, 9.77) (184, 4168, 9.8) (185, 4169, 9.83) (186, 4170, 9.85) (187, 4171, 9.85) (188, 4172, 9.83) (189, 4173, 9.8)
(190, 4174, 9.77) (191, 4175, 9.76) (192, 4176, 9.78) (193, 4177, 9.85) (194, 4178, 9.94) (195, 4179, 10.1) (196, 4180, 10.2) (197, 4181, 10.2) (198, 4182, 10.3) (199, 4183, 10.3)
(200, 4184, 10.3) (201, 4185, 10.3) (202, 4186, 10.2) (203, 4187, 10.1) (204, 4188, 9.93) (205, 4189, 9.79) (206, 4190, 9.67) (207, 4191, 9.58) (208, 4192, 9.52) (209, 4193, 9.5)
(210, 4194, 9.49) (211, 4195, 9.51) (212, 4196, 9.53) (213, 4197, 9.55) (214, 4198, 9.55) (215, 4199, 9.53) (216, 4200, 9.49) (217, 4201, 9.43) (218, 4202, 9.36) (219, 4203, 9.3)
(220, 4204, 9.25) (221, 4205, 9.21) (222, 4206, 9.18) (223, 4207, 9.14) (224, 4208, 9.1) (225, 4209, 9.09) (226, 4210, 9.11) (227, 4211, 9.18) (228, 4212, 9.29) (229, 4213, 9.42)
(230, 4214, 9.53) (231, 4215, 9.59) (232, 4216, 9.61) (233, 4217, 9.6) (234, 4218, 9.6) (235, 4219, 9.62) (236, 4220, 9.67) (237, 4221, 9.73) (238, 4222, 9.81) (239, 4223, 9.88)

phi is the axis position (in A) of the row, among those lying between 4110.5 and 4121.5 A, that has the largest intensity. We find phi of 4111 A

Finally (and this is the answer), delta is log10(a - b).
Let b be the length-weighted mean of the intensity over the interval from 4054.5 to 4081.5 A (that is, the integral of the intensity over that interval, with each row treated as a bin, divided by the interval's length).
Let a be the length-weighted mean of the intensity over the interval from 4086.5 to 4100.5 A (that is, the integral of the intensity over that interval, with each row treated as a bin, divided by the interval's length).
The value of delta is 0.10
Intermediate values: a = 11.6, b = 10.4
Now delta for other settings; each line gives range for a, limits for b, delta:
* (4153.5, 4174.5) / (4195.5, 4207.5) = -0.36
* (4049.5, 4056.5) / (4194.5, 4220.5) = 0.05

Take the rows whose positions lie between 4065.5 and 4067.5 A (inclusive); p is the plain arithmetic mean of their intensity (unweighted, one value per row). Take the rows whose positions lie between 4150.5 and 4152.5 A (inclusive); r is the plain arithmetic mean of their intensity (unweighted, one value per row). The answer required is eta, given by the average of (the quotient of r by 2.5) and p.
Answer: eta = 7.00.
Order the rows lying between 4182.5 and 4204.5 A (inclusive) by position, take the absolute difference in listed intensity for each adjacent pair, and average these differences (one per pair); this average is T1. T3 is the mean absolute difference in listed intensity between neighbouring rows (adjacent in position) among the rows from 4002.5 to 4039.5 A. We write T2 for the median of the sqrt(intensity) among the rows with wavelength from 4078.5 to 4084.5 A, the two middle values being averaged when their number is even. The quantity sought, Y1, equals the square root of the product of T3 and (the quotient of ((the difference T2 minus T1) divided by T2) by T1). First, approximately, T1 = 0.056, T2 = 3.22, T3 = 0.046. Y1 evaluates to 0.90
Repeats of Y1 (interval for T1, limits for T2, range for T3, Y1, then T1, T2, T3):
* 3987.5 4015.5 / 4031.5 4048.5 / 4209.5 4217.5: 1.11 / 0.059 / 3.15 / 0.073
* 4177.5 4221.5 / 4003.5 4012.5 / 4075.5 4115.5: 1.12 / 0.055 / 3.16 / 0.069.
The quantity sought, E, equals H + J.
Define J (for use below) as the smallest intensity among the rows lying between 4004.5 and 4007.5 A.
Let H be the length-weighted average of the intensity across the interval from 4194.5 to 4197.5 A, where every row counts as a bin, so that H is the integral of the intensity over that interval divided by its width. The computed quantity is 19.5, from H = 9.5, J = 9.95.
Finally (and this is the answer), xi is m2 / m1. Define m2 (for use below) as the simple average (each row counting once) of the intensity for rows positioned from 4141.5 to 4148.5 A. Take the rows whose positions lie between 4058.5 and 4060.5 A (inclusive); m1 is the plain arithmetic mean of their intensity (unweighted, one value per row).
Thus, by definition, 0.95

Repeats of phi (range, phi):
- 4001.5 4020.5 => 4020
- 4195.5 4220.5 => 4220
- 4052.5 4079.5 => 4053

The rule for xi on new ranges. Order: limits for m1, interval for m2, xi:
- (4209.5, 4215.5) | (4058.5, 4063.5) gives 1.12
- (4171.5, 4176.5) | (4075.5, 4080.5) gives 1.07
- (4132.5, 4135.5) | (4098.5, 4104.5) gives 1.15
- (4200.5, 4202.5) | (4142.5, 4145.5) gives 1.05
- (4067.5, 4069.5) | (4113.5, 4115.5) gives 1.10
